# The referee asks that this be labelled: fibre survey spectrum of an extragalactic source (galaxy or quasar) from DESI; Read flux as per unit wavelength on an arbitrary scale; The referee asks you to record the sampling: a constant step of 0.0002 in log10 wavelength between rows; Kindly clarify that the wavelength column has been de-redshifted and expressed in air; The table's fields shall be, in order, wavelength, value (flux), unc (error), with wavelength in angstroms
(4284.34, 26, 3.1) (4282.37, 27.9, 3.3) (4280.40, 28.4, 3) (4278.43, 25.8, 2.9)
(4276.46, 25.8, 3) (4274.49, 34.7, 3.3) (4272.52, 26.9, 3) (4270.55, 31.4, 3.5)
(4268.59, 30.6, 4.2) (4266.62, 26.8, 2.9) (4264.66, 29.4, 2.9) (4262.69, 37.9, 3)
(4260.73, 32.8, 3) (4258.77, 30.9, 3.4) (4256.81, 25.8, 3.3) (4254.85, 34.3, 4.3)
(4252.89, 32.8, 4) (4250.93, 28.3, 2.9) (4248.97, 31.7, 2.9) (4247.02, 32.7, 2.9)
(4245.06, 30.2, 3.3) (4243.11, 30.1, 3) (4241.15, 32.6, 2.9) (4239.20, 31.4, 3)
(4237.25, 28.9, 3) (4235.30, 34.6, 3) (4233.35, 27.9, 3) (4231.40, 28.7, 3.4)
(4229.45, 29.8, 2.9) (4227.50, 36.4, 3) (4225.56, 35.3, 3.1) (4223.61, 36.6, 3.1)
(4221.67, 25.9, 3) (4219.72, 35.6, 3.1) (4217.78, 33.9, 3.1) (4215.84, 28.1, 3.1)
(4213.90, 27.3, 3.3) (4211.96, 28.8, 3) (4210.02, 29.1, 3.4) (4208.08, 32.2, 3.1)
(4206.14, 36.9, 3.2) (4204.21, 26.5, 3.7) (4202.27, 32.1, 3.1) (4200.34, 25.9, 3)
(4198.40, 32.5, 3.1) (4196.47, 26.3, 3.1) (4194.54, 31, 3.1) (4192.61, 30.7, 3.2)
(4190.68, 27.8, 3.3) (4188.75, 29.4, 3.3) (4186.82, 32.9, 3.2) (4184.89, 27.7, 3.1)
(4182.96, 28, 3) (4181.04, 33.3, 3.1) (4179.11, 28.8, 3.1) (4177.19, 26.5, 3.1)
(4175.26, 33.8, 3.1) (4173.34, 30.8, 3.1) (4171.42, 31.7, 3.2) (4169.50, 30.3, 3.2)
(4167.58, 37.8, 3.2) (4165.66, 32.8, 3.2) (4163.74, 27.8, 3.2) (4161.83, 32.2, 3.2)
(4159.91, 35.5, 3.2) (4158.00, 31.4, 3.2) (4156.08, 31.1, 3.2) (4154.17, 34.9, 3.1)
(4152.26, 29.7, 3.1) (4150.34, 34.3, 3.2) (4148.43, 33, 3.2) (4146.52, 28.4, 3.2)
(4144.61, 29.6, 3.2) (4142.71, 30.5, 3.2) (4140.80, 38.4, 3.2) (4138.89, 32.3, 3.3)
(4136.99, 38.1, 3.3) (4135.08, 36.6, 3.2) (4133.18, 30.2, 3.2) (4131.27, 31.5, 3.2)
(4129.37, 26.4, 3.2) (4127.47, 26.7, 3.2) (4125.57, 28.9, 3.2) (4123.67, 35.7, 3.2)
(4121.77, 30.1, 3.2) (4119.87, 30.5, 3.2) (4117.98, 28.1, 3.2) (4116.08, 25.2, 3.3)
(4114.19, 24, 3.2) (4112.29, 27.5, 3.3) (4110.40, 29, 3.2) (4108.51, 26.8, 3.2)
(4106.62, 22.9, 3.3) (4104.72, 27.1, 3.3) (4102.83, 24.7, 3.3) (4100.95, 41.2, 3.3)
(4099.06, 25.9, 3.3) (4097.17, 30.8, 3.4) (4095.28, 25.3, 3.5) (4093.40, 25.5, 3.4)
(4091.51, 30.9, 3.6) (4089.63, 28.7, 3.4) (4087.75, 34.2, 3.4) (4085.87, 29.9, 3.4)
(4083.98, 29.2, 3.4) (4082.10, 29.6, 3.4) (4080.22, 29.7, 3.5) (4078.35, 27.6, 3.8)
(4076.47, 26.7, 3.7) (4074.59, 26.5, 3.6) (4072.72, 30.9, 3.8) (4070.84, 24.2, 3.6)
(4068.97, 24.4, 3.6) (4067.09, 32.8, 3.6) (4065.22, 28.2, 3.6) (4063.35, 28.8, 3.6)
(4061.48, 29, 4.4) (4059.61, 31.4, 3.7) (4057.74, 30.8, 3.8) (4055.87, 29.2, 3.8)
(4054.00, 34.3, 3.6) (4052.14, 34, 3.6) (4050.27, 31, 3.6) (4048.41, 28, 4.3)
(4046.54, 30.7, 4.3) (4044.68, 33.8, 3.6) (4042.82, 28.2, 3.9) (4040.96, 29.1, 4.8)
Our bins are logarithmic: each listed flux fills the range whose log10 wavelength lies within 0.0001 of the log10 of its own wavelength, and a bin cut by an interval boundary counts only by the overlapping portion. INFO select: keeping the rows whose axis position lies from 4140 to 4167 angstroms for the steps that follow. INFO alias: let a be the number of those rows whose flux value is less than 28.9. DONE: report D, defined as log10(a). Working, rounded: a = 2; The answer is 0.30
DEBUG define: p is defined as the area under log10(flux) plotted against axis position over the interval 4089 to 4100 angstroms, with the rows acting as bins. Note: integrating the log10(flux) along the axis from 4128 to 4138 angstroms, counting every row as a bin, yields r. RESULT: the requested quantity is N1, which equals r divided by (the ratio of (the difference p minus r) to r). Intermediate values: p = 16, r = 15.1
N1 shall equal 279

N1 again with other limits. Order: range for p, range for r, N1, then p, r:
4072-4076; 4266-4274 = -23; 6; 11.7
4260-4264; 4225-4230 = -39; 6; 7.7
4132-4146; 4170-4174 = 2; 21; 6.0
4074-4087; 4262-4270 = 20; 19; 11.9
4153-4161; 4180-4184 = 6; 12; 5.9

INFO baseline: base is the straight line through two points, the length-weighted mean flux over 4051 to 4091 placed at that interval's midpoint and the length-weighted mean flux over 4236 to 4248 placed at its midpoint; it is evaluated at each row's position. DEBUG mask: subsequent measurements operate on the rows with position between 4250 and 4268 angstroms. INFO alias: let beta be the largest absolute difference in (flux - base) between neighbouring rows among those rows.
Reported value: 8.5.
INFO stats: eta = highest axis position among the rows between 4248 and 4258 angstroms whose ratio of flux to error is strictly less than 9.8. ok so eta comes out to 4256.81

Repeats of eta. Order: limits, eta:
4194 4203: 4200.34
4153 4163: 4156.08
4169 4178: 4177.19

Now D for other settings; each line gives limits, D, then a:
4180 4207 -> 0.78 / 6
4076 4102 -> 0.78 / 6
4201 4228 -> 0.70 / 5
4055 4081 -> 0.85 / 7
